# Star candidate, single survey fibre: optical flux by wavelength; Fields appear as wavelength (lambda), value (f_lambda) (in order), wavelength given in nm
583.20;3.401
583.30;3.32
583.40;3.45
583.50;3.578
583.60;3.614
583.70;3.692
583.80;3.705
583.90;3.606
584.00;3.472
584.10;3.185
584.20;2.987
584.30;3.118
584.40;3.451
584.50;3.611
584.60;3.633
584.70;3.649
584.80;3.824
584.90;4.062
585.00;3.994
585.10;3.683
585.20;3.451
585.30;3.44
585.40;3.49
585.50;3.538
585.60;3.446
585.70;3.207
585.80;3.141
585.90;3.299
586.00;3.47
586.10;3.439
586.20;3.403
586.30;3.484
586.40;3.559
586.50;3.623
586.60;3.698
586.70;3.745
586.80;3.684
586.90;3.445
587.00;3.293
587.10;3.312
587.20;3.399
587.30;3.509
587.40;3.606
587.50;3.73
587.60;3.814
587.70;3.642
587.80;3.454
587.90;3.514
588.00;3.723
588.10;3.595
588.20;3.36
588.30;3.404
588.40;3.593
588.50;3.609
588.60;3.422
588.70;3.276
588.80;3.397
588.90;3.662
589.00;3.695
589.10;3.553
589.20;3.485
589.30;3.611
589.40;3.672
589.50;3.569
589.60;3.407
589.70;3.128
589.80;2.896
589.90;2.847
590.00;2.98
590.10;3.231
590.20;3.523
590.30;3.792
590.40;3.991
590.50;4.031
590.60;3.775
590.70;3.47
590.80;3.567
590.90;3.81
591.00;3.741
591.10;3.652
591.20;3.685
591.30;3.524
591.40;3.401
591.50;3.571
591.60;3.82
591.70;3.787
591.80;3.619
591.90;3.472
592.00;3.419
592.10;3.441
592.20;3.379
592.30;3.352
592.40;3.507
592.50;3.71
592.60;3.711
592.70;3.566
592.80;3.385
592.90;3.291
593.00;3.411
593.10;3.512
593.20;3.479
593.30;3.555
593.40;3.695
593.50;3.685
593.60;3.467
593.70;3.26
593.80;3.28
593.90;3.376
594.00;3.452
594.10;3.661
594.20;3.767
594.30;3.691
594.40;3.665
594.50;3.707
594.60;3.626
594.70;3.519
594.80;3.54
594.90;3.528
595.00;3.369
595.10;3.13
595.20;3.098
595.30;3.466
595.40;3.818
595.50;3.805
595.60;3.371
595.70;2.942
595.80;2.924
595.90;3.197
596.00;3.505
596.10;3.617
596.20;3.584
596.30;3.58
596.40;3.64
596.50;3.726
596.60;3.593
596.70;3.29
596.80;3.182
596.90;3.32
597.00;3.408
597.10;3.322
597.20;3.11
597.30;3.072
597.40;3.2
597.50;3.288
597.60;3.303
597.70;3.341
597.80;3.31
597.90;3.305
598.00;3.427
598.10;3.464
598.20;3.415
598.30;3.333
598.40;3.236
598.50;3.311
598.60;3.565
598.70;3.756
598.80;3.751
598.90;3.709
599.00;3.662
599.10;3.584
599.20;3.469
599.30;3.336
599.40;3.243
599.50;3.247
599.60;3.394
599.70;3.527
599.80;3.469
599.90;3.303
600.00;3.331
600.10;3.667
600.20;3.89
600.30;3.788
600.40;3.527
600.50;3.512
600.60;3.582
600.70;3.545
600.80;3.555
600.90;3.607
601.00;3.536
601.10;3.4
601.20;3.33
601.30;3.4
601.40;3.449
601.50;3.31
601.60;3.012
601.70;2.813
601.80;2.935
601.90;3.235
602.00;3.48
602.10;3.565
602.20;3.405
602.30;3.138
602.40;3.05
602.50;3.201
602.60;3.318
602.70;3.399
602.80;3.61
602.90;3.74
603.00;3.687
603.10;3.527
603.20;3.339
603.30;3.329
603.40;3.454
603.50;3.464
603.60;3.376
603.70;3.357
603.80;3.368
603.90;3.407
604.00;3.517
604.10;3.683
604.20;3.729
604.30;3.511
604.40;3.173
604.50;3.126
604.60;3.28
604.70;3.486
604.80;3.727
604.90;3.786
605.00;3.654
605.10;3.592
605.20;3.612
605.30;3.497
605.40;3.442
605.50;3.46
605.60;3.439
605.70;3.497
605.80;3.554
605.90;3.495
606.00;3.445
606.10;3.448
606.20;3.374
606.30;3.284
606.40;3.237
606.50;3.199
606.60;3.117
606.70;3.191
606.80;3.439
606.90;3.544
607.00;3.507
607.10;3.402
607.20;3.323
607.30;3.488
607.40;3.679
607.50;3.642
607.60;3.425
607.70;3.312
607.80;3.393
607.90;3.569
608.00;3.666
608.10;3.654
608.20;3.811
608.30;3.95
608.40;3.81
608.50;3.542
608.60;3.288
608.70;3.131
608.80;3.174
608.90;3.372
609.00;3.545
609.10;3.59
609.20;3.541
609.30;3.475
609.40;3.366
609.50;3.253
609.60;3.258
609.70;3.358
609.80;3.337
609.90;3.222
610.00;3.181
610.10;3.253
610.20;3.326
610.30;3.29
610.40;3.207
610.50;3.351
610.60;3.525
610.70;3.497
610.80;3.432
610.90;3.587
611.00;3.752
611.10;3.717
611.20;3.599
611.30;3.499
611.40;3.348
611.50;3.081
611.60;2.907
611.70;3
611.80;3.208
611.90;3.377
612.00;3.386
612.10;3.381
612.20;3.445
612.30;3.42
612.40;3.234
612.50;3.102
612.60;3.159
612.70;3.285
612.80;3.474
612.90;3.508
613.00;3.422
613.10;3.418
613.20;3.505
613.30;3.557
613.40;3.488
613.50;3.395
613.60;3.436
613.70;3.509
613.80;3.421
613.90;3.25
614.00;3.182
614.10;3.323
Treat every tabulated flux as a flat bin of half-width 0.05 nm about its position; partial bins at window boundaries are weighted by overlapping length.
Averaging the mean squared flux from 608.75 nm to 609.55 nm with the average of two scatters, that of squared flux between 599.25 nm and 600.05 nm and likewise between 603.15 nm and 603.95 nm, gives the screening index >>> 6.1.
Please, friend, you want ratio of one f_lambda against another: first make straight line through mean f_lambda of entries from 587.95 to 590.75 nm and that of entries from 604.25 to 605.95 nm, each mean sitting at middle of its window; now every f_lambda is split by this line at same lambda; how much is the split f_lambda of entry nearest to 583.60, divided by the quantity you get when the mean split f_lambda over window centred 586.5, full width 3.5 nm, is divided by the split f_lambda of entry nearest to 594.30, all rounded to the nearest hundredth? 1.08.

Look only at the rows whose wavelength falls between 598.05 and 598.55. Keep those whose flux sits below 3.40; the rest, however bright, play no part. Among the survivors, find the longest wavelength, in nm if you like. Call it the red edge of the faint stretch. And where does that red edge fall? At 598.50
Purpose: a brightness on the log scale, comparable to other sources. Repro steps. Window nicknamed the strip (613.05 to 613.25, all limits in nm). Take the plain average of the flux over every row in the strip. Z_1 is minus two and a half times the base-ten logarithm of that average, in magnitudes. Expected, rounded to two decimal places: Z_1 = -1.35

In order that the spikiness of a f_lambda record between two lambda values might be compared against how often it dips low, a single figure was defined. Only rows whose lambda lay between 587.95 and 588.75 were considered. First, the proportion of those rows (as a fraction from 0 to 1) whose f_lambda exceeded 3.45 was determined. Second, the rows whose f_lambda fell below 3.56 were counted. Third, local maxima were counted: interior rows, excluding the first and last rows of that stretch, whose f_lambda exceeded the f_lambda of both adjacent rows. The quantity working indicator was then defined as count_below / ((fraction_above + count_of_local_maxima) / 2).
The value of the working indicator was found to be 5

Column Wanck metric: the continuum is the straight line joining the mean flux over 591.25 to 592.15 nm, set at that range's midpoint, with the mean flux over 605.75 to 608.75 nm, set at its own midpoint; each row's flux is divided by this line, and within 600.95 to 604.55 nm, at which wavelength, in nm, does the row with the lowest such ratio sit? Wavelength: 601.70 nm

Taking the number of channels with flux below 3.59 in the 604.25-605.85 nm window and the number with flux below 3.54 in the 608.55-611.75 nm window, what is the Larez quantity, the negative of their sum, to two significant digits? -36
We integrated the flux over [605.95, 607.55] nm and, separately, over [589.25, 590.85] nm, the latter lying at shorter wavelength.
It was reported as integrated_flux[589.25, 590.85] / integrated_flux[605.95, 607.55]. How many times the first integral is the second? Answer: 1.02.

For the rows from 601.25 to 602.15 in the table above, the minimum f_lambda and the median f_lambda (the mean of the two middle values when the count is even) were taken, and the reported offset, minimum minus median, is -0.50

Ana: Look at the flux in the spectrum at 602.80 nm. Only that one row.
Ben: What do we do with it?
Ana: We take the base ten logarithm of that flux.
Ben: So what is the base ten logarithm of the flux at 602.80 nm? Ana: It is 0.558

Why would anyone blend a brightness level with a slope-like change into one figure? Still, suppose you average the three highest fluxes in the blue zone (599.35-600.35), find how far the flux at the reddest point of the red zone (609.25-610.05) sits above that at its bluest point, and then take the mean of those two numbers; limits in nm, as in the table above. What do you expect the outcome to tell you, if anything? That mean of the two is 1.74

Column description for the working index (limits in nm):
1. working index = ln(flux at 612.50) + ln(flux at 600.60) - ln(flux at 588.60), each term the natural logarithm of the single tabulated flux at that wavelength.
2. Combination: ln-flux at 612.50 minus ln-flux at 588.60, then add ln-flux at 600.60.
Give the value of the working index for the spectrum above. 1.18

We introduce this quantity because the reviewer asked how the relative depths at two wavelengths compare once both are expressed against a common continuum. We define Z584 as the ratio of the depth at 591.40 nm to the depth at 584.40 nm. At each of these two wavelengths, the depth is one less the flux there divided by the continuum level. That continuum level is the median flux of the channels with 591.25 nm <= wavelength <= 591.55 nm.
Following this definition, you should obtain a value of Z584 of 1.7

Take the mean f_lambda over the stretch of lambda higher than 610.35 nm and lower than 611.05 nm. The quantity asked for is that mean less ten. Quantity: -6.52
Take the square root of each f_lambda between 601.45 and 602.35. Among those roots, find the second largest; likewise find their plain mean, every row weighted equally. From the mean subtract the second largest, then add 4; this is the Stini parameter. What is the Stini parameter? 3.92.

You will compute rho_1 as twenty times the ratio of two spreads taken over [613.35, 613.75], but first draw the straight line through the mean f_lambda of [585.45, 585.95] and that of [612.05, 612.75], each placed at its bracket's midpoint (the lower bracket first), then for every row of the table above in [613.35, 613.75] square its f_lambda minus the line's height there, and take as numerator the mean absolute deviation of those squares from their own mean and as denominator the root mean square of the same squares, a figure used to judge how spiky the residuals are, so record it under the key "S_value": 8.2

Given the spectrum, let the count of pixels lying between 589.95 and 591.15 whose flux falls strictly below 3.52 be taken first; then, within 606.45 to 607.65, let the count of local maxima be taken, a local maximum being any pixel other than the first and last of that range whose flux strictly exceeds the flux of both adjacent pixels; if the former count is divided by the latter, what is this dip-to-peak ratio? 1.5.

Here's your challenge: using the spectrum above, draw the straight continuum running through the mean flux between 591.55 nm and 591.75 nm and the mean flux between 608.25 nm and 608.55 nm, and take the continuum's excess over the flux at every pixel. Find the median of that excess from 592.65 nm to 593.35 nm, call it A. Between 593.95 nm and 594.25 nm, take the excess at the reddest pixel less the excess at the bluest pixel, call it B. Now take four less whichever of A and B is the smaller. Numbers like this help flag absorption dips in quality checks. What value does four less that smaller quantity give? 4.32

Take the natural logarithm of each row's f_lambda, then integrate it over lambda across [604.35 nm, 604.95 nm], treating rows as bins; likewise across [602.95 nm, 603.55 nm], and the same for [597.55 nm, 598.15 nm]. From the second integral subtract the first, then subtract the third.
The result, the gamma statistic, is -0.719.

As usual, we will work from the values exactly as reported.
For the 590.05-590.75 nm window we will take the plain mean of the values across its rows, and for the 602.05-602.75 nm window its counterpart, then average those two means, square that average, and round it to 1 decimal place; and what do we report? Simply 12.2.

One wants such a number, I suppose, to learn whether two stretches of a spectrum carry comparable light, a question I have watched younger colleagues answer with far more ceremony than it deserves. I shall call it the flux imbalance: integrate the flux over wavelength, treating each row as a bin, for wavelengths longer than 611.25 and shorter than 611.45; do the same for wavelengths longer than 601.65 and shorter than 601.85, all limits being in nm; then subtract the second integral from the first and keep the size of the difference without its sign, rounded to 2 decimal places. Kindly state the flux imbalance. 0.11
